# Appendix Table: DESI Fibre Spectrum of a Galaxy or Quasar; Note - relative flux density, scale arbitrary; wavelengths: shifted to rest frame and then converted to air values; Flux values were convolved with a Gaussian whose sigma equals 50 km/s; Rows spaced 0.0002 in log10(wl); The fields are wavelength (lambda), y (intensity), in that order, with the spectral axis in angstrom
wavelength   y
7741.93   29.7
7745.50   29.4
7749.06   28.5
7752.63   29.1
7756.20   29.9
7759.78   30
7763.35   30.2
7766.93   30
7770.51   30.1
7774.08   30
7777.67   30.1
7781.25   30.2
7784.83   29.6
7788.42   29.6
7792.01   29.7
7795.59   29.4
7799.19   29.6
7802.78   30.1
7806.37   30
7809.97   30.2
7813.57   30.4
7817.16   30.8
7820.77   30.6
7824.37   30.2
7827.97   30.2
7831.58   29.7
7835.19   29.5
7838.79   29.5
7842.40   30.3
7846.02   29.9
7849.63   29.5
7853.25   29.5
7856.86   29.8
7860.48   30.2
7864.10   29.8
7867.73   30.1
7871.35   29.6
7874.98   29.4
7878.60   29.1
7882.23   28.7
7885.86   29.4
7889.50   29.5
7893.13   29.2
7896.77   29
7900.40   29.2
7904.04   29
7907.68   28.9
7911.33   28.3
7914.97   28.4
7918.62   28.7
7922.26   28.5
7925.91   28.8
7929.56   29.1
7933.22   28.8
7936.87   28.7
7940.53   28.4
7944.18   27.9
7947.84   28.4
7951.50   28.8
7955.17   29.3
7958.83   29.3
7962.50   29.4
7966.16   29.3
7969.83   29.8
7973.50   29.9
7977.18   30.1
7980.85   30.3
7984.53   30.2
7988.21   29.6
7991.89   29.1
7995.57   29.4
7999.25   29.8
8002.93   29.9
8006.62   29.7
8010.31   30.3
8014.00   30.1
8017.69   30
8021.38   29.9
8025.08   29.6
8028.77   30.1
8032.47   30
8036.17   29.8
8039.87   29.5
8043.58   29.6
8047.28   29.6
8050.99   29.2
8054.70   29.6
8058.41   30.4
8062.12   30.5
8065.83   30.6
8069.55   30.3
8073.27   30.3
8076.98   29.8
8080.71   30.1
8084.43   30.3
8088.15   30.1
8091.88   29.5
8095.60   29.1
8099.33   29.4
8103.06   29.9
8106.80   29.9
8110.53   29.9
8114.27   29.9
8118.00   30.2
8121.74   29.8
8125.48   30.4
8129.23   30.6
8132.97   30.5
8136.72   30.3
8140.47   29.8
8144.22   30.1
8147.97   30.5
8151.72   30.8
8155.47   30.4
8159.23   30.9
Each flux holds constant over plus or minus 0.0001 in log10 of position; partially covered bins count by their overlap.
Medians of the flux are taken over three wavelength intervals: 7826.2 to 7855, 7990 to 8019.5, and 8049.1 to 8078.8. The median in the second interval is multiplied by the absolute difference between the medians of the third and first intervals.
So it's 21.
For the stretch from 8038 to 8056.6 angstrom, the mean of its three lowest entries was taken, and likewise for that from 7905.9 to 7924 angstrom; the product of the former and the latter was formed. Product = 836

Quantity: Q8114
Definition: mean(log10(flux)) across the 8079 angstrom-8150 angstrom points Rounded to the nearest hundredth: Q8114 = 1.48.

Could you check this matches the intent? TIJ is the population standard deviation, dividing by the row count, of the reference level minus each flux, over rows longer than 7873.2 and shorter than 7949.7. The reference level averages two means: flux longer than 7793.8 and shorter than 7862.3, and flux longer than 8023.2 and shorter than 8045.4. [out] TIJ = 0.40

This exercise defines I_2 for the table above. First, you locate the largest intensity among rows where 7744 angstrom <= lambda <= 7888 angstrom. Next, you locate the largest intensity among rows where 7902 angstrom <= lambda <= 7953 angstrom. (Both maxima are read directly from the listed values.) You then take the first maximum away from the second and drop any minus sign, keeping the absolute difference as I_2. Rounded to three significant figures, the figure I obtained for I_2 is 1.70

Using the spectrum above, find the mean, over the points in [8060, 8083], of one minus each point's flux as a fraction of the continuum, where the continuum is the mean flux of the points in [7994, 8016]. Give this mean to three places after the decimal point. -0.013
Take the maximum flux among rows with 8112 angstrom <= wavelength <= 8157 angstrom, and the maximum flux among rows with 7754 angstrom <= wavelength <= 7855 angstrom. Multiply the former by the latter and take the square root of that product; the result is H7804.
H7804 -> 30.8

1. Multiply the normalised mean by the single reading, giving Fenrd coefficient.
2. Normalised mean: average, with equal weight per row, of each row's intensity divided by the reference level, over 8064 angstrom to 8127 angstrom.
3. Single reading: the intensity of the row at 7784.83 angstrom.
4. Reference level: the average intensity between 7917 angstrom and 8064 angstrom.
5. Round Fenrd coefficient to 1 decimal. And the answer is 30.1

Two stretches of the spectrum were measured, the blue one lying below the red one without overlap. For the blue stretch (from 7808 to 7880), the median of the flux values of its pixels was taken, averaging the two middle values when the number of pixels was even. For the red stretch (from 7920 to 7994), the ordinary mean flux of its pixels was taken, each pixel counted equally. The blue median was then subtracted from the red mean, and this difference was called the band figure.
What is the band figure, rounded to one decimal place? -0.7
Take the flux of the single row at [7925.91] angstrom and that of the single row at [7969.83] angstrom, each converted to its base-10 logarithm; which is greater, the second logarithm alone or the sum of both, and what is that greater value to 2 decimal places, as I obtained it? 2.93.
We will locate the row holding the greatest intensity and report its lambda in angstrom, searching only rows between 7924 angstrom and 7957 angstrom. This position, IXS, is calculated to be 7955.17 angstrom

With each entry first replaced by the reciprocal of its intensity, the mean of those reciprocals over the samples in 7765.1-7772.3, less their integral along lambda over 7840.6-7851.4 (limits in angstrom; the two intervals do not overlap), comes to -0.33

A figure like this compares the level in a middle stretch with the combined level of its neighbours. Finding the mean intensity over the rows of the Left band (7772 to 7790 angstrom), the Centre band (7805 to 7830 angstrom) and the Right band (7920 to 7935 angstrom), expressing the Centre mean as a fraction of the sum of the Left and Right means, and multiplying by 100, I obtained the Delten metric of 51.7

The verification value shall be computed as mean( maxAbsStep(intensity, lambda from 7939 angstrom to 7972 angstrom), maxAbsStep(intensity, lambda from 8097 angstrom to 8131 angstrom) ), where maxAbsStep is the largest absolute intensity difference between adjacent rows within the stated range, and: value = 0.55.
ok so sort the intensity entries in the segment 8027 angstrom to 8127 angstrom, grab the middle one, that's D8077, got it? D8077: 29.9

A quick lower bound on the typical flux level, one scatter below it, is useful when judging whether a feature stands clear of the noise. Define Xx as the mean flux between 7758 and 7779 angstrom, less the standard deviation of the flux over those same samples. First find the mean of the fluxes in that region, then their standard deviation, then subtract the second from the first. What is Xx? 30.0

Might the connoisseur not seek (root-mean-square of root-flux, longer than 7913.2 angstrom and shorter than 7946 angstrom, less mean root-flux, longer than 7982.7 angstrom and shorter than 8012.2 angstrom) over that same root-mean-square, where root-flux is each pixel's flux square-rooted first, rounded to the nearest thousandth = -0.020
